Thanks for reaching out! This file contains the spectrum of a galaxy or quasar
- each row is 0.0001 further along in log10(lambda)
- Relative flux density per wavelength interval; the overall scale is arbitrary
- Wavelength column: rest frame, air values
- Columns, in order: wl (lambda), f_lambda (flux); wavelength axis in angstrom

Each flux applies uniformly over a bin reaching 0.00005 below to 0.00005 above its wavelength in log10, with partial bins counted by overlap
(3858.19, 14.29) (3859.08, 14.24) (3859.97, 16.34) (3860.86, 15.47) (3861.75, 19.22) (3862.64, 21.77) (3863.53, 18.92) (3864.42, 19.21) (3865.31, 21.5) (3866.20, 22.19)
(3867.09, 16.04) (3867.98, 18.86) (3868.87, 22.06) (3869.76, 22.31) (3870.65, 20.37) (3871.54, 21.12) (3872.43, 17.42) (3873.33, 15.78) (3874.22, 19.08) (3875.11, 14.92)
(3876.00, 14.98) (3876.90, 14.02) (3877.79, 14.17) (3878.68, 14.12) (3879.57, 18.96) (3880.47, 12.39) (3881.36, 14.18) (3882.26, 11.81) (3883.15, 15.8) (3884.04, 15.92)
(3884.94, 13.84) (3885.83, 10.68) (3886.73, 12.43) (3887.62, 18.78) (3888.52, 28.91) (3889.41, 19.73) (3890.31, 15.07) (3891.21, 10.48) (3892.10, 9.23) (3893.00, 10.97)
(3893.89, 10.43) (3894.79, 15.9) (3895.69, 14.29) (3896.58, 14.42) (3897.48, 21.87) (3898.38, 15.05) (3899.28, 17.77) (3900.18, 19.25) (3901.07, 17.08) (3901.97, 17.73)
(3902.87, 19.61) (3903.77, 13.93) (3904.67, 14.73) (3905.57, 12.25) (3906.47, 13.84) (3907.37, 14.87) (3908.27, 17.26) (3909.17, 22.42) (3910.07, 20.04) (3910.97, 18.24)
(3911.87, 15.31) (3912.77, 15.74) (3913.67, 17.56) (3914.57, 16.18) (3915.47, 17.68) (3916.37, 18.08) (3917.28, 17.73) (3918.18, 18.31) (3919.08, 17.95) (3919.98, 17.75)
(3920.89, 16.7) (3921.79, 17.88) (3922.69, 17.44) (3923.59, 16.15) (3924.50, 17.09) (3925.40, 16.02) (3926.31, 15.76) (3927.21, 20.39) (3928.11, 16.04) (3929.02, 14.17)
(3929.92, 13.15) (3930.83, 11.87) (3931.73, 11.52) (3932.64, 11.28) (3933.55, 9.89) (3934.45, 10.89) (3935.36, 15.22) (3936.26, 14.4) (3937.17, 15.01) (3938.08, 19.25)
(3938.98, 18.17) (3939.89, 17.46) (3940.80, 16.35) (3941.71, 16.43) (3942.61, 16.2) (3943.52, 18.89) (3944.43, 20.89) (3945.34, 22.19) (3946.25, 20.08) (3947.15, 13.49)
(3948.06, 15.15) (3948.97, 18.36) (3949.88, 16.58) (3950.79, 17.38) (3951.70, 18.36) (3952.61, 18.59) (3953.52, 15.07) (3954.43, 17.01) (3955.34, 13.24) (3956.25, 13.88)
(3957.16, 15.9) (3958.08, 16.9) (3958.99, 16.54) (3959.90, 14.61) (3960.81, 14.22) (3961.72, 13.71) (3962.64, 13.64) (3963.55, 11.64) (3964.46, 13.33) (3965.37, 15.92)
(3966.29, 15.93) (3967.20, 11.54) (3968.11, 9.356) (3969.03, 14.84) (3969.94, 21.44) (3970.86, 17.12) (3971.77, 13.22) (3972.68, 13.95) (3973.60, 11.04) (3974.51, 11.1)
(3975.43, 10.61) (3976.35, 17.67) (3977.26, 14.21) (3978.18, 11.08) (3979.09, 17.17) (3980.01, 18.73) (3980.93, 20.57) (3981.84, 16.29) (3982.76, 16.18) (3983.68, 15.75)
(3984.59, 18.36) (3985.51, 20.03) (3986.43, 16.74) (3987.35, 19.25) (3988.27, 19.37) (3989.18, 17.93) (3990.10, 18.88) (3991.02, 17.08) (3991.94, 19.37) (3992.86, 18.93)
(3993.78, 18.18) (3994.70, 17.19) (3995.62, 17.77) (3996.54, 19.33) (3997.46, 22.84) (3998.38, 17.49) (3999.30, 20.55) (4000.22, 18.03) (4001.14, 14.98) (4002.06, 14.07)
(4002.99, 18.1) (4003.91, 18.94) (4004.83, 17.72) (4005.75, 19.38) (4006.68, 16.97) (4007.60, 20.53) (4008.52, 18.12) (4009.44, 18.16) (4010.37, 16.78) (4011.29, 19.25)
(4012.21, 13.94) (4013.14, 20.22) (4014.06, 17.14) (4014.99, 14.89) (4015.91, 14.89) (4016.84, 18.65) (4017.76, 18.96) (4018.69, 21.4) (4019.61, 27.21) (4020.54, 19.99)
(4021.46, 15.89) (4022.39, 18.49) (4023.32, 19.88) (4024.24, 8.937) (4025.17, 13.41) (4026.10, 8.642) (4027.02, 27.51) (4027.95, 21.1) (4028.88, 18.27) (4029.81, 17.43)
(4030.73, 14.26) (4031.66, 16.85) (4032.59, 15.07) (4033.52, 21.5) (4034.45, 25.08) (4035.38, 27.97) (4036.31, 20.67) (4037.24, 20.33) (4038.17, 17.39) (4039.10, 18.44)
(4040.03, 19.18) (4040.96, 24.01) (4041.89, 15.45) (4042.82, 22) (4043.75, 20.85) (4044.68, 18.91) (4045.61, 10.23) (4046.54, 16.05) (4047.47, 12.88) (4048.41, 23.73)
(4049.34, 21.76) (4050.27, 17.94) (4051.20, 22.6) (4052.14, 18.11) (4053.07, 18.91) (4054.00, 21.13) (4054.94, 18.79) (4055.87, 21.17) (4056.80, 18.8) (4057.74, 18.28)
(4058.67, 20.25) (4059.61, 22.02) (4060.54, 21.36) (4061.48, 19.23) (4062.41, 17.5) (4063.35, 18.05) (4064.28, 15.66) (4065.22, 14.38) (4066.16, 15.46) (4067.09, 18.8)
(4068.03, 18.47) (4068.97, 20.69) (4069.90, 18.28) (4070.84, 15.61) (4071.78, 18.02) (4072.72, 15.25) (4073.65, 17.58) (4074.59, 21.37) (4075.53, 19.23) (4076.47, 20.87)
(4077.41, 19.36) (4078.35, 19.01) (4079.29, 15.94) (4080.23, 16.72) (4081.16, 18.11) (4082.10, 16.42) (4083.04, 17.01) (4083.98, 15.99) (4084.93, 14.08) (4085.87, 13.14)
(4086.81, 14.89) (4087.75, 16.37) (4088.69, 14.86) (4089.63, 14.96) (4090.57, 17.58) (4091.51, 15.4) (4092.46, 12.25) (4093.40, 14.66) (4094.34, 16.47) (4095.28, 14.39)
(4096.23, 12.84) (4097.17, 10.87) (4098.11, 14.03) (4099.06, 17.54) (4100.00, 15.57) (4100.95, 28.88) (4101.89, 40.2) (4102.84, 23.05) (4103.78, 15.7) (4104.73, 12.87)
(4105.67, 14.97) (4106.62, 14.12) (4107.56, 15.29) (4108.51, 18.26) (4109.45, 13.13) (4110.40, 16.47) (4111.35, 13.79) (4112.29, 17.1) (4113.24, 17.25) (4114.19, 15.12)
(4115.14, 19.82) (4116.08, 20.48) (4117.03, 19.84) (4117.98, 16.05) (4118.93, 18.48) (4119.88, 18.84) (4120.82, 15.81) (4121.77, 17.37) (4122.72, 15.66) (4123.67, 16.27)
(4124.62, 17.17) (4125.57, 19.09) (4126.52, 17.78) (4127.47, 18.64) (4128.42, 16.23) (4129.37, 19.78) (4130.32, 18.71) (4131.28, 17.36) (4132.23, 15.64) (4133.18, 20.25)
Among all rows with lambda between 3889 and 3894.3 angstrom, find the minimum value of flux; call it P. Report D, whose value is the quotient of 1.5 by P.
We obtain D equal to 0.163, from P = 9.23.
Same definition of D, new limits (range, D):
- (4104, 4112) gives 0.117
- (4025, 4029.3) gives 0.174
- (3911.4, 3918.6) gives 0.098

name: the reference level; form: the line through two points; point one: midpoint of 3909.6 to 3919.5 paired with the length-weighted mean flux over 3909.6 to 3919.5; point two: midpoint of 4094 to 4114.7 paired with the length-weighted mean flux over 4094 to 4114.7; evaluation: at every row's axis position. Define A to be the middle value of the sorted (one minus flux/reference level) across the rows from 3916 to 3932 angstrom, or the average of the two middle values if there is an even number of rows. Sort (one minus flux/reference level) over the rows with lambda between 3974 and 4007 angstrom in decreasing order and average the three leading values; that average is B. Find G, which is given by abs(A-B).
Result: 0.34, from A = 0.04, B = 0.37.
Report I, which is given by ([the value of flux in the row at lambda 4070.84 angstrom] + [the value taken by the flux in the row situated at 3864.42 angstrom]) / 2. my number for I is 17.4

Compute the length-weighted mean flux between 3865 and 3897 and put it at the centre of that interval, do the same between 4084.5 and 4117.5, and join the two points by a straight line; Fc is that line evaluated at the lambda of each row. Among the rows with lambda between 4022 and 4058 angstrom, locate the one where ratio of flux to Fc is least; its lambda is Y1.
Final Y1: 4026.10 angstrom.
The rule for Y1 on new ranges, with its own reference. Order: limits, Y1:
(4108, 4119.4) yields 4109.45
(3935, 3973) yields 3968.11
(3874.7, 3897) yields 3892.10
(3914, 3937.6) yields 3933.55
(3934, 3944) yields 3934.45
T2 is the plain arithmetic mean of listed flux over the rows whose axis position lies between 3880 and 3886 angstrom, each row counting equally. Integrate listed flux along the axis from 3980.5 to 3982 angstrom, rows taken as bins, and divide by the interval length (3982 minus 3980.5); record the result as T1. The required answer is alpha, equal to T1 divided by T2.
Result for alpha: 1.40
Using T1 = 18.9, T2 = 13.5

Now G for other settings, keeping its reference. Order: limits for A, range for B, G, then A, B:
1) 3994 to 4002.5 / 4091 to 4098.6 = 0.32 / -0.02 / 0.30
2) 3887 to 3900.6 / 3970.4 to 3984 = 0.23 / 0.14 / 0.37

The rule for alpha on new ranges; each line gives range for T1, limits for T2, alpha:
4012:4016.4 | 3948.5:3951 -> 0.94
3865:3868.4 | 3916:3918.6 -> 1.09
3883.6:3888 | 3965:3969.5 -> 1.05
